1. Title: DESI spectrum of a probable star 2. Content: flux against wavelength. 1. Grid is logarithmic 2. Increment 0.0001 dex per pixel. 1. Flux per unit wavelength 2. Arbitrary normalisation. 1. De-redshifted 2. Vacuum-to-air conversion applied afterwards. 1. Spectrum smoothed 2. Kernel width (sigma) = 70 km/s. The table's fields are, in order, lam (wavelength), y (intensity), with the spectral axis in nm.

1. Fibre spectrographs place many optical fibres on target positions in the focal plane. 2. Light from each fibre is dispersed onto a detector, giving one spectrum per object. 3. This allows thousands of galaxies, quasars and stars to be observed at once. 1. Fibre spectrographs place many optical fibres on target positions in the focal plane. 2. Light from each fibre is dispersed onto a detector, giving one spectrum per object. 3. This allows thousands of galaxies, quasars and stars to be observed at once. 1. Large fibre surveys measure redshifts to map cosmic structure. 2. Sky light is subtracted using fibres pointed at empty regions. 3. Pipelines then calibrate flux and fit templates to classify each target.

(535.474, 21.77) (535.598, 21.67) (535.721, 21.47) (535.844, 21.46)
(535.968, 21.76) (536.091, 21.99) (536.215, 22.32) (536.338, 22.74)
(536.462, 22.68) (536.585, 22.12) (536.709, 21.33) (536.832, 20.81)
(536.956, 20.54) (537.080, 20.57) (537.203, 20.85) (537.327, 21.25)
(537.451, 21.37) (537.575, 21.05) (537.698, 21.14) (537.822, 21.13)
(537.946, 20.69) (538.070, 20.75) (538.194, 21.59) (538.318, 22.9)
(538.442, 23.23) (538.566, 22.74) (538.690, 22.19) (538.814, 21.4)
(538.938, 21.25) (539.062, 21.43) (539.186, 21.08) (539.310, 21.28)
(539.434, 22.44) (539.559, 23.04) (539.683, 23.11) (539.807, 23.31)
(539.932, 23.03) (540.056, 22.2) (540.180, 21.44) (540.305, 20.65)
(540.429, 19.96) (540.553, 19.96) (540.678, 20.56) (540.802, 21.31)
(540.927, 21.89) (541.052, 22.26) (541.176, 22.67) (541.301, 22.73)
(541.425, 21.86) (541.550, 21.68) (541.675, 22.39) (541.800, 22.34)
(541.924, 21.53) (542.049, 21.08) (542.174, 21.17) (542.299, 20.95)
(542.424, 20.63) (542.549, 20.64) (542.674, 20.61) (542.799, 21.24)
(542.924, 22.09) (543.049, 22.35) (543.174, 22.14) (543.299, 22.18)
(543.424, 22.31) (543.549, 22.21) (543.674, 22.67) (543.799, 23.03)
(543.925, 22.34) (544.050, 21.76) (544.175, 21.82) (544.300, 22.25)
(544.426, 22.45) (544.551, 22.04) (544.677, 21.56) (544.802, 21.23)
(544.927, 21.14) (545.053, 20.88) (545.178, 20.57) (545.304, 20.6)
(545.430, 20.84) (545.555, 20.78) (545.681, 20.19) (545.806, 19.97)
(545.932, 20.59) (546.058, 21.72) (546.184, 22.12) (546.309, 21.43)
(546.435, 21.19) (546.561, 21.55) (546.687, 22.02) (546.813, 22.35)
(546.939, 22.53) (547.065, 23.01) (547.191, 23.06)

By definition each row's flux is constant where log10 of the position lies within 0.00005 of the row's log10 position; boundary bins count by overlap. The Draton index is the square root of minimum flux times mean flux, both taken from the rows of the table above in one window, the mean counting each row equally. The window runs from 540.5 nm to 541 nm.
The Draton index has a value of 20.4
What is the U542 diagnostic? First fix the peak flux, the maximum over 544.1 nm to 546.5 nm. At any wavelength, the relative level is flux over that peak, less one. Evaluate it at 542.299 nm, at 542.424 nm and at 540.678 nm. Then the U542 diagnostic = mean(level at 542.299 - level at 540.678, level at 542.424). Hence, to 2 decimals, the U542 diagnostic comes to -0.03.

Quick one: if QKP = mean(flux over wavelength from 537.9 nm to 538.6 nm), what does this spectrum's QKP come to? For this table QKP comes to 22.0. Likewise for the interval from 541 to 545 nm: 21.9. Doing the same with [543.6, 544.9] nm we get 22.1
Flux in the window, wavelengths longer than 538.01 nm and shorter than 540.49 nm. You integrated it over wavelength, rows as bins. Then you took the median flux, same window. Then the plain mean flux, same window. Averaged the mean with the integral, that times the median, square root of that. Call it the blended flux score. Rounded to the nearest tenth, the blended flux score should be 28.9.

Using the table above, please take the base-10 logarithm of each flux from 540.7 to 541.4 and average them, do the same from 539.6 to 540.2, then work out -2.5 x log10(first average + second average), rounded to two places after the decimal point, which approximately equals -1.08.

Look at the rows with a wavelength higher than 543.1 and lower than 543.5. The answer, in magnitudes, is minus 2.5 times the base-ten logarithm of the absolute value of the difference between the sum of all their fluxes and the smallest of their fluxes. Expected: -4.1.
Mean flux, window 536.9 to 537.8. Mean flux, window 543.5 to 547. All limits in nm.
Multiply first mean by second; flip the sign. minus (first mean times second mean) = -452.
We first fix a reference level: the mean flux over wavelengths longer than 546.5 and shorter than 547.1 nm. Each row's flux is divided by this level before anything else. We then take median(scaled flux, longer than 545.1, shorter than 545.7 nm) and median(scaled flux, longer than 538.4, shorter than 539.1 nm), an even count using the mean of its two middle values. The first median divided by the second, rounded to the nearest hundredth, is 0.94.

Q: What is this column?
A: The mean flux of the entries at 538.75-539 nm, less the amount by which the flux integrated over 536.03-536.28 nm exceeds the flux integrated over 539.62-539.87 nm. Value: 21.6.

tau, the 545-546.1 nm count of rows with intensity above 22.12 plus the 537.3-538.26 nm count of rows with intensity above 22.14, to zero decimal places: 0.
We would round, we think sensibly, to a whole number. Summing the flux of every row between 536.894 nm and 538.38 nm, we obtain 254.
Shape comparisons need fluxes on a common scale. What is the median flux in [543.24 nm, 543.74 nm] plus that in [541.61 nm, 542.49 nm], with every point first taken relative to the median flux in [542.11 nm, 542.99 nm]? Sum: 2.07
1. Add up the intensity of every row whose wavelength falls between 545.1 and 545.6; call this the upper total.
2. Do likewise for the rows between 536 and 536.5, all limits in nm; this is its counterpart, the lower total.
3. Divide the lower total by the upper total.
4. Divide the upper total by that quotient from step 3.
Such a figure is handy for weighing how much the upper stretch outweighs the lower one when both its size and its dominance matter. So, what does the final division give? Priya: 76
